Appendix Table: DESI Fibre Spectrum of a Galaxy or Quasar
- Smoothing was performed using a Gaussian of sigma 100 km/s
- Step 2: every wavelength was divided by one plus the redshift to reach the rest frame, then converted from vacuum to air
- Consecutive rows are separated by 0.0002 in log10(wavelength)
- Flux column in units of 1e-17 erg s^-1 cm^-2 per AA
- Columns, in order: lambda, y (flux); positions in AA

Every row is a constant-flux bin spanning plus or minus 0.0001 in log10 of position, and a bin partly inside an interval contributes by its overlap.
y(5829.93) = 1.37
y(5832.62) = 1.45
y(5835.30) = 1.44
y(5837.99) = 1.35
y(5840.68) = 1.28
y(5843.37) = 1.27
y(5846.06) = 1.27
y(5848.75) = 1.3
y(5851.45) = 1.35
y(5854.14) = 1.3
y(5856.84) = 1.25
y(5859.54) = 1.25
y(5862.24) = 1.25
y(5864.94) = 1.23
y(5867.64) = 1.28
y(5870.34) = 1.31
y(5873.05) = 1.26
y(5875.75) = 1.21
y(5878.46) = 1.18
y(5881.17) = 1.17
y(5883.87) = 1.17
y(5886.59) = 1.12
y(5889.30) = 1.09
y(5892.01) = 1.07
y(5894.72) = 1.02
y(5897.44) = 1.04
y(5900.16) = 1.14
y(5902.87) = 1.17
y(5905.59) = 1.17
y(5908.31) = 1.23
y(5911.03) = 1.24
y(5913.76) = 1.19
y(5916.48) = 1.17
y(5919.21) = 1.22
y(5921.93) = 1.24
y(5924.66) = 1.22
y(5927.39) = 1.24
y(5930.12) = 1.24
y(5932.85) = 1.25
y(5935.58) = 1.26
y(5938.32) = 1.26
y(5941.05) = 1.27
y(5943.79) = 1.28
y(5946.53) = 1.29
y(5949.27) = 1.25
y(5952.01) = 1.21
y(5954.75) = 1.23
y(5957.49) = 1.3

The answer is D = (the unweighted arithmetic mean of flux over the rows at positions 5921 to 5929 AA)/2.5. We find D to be 0.493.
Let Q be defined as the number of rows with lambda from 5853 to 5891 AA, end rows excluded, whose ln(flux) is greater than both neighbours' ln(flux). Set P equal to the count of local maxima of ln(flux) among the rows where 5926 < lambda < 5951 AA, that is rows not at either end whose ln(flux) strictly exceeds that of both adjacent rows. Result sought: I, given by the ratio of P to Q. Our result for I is 1.00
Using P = 1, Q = 1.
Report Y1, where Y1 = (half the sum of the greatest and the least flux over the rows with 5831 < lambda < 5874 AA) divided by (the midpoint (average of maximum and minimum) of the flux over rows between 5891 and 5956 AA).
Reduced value 1.16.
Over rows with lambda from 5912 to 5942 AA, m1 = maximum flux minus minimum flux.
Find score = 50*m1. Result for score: 5.0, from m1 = 0.100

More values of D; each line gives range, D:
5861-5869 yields 0.501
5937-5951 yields 0.508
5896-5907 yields 0.452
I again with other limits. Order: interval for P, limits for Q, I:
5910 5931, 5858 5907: 1.00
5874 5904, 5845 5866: 0.00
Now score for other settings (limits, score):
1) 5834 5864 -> 9.5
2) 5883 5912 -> 11.0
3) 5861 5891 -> 11.0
